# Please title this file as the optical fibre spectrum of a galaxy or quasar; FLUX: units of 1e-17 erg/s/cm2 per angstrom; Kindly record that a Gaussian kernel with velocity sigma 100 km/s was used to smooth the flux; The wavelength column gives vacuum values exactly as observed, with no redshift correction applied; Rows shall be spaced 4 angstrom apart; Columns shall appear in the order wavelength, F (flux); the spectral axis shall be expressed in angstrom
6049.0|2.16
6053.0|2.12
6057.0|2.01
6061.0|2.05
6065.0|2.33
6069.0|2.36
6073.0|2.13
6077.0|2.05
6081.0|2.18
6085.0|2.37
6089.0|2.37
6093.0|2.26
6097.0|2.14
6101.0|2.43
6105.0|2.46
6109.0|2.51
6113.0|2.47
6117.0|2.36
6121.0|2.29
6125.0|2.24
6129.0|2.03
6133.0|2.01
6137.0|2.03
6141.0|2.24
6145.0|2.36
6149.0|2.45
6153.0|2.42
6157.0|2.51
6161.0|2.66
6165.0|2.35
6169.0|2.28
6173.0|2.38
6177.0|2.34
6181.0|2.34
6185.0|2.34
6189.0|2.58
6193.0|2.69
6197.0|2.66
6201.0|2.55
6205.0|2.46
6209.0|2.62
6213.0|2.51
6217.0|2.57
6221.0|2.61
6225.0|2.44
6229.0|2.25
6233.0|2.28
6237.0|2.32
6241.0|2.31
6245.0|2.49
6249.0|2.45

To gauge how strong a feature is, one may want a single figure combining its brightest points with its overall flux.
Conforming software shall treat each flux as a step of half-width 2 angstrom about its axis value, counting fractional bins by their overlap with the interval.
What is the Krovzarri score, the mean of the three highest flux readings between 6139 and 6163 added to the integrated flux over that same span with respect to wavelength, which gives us 61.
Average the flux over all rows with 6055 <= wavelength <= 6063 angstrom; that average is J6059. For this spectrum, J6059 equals 2.03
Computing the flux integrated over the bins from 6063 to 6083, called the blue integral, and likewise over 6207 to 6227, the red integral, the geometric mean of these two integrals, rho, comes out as 47.5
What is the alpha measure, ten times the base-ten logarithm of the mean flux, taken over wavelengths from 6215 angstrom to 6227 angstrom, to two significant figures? 4.0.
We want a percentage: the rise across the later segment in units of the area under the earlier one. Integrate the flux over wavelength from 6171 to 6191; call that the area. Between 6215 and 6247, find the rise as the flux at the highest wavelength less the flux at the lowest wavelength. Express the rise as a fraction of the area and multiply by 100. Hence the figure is -0.2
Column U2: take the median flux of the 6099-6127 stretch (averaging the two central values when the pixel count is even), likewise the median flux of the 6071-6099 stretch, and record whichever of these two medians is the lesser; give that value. 2.18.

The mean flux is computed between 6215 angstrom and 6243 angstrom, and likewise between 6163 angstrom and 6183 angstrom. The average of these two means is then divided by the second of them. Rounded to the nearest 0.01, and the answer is 1.01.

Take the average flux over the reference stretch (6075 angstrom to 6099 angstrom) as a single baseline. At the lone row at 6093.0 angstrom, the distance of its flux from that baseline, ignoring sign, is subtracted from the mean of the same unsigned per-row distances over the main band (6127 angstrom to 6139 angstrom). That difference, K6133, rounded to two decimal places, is 0.17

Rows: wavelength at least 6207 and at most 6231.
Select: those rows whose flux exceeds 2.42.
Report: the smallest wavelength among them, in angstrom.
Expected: 6209.0 angstrom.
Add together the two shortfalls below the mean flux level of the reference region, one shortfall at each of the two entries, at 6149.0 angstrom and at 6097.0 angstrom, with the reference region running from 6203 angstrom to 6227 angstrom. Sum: 0.48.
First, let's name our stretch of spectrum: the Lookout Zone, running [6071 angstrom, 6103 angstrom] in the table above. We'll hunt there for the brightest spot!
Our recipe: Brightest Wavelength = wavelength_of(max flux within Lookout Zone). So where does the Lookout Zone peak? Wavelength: 6101.0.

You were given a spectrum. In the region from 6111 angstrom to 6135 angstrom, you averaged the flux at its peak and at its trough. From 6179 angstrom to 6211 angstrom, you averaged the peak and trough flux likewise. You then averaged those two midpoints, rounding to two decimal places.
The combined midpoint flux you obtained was 2.38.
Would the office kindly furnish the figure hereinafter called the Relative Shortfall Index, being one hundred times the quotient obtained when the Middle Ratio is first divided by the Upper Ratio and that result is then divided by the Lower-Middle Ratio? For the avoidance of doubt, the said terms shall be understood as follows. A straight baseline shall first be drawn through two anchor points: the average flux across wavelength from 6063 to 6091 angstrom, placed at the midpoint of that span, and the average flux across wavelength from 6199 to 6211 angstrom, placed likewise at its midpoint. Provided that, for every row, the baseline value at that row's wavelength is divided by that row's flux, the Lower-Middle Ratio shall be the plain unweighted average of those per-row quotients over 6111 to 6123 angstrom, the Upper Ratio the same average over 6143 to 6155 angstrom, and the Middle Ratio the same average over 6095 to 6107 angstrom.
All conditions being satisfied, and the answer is 100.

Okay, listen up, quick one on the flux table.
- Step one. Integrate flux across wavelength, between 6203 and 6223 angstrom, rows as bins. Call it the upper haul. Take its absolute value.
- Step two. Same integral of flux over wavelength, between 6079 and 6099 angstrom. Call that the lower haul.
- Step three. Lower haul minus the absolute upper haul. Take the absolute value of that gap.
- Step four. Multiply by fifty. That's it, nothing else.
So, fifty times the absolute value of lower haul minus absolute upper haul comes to 290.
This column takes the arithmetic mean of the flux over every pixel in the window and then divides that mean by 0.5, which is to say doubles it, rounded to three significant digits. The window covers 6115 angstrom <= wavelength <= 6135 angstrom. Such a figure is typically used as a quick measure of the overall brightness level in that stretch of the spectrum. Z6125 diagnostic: 4.37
